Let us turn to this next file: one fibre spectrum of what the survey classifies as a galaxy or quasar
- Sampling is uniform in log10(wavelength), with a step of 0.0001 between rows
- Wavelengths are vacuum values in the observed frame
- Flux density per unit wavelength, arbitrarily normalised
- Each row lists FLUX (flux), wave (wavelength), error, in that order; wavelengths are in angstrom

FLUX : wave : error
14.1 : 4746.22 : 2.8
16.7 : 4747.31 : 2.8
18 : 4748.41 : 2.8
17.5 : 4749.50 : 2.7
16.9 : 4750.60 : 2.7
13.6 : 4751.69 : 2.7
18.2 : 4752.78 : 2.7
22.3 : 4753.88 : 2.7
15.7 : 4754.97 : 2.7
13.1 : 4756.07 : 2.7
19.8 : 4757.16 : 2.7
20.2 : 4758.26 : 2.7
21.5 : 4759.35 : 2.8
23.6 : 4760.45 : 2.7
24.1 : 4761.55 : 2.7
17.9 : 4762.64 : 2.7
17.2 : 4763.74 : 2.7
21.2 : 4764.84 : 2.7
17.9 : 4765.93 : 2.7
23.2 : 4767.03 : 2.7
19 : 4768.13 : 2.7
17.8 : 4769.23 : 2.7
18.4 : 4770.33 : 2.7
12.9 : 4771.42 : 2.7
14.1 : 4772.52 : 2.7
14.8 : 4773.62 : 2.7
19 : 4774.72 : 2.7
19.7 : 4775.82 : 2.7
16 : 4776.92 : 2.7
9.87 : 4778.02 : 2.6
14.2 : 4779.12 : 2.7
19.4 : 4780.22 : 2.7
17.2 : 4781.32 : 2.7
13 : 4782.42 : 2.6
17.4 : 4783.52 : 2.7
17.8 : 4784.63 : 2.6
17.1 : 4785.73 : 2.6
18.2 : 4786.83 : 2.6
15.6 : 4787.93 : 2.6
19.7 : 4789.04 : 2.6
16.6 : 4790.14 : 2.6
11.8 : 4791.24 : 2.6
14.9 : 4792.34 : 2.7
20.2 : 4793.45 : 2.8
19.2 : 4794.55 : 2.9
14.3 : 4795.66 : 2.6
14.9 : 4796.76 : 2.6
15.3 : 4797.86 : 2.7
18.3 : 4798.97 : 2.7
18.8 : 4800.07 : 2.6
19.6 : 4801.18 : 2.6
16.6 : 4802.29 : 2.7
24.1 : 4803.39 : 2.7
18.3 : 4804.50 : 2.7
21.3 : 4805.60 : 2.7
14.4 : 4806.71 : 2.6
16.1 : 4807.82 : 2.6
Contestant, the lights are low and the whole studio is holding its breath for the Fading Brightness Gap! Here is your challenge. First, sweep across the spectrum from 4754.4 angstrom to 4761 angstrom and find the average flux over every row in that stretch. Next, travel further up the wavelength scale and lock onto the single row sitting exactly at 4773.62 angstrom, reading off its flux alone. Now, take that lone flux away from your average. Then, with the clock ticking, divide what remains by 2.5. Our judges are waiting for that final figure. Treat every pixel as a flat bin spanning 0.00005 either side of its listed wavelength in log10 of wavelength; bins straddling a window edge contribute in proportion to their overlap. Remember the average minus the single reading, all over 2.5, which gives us 1.7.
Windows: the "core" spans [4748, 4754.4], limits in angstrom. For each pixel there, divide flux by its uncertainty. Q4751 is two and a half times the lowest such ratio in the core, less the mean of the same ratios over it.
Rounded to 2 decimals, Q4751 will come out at 6.06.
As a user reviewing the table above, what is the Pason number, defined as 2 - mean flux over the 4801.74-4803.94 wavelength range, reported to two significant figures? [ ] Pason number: -18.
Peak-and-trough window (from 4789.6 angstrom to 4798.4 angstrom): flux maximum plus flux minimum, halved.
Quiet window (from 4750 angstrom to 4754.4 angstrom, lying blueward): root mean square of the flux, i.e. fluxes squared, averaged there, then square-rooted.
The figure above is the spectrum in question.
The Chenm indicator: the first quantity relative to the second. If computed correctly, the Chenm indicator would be 0.89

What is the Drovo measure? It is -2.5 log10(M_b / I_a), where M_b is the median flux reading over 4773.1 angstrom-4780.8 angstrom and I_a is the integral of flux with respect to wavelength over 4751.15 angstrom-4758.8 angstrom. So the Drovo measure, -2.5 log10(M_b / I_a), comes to 2.31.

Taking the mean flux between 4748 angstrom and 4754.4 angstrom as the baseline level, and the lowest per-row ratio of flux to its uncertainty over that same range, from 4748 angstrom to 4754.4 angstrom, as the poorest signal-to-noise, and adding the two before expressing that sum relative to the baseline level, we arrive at 1.28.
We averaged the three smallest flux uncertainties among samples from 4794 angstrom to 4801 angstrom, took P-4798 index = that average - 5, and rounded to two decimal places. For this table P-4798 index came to -2.40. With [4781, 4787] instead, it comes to -2.40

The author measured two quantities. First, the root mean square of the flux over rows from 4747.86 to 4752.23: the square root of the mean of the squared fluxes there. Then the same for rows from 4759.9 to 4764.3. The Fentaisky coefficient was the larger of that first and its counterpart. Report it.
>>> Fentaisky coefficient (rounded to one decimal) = 20.9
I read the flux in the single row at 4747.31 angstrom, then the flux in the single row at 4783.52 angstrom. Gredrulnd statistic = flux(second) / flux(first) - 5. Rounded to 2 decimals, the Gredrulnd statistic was -3.96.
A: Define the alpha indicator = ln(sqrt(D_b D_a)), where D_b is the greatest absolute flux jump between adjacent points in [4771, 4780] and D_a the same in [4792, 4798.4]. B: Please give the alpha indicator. 1.74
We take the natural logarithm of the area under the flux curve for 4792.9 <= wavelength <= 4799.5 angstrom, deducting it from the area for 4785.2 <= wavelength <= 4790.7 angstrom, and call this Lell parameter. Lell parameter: 91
